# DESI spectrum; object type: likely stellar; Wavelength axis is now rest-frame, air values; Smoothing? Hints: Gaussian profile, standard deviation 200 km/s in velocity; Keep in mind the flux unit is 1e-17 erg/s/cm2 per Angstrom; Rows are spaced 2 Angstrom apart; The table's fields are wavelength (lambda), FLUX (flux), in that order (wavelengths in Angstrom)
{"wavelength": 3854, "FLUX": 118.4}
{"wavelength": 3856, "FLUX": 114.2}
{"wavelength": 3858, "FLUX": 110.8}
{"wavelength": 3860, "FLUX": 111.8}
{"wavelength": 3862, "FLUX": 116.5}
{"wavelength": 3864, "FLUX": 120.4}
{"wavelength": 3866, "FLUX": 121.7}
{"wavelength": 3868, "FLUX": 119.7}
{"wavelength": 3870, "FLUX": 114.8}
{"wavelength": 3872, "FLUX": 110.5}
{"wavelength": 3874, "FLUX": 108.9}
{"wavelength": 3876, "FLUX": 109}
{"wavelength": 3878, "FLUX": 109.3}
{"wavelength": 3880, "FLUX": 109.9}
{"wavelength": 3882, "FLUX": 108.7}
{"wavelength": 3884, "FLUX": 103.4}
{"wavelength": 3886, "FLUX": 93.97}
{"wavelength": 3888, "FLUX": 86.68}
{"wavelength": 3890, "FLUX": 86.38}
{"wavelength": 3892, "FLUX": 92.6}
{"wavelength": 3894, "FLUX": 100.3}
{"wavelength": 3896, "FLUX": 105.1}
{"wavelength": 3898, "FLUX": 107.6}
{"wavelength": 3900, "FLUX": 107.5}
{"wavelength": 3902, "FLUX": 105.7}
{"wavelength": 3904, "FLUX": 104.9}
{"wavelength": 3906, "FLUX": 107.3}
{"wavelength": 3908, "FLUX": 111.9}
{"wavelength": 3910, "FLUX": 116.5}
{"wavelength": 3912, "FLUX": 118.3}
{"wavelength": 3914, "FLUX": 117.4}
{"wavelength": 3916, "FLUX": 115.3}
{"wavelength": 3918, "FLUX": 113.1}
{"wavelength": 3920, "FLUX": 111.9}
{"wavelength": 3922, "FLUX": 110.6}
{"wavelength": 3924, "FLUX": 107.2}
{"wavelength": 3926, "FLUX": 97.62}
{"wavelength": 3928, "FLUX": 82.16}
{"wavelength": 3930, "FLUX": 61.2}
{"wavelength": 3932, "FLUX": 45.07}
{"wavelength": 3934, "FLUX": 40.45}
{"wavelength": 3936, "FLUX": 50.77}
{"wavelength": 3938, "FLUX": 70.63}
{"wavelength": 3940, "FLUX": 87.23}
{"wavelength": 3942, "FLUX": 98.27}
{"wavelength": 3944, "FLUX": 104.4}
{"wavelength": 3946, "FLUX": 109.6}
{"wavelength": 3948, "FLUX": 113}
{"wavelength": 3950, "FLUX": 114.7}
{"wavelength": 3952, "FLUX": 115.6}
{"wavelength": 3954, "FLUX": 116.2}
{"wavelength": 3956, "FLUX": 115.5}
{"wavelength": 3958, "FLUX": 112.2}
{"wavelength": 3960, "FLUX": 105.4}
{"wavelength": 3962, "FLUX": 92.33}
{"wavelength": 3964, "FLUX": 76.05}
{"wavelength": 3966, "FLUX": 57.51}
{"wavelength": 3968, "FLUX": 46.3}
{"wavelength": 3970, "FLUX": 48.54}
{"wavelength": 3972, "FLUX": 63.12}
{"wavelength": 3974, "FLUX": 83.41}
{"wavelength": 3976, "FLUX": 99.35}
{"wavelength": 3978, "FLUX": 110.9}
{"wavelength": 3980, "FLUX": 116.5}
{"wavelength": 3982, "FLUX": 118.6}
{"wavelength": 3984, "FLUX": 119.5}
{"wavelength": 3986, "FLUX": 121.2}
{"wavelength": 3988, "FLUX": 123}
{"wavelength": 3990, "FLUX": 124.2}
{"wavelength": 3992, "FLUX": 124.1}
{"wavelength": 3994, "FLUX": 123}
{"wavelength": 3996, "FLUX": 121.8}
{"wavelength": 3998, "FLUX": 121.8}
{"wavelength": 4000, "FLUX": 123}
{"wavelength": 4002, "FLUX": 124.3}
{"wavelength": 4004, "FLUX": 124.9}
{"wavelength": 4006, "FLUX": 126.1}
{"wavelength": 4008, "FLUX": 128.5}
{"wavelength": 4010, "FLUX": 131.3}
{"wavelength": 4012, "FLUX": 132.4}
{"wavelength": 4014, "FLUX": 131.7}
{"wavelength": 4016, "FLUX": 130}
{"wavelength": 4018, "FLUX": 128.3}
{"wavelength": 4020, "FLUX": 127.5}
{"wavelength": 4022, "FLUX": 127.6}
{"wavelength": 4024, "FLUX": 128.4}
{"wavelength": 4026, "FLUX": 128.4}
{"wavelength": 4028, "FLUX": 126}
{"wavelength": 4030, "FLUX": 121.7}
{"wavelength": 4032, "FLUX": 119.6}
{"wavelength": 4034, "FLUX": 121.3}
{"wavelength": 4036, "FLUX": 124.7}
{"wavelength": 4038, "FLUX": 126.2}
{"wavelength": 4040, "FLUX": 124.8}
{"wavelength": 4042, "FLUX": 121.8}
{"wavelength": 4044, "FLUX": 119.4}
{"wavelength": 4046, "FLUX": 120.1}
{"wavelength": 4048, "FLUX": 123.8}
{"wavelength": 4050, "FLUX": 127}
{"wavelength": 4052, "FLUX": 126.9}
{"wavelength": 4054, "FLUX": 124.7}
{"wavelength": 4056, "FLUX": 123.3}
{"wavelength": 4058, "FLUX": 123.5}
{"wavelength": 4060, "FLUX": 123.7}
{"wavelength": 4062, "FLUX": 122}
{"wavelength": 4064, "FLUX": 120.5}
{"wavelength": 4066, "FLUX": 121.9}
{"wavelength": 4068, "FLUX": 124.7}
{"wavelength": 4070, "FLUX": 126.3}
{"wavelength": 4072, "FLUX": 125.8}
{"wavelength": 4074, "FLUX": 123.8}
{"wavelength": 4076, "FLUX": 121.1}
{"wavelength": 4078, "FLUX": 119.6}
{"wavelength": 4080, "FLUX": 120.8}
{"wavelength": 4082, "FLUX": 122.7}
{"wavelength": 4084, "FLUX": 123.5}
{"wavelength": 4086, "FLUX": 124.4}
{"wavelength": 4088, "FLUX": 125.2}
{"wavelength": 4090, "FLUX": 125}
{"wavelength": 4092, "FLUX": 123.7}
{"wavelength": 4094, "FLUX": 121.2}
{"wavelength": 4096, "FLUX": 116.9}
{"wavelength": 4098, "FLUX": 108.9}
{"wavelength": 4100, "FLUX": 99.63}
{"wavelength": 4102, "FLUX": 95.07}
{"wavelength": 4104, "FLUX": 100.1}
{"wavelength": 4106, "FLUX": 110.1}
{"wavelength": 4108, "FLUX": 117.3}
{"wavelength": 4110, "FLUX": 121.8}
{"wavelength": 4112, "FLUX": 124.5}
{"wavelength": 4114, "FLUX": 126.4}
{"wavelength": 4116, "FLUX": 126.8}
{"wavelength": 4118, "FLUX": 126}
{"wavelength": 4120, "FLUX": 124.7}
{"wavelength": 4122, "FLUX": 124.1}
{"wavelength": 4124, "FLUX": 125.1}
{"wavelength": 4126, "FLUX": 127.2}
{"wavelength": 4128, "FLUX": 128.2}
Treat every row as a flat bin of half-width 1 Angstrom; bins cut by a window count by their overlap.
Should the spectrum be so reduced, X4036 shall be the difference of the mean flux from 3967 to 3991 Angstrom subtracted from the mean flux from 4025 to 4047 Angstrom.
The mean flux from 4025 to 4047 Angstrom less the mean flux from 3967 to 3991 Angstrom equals 25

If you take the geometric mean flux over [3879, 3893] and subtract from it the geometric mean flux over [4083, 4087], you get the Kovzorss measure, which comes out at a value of -27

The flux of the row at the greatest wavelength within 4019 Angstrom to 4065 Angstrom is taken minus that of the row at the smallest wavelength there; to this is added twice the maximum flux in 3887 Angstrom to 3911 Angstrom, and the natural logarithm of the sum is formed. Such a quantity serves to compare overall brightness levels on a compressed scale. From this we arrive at 5.42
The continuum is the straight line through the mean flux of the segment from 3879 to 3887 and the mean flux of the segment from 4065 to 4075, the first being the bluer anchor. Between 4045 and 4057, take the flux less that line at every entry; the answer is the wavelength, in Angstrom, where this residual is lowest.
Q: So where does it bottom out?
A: 4046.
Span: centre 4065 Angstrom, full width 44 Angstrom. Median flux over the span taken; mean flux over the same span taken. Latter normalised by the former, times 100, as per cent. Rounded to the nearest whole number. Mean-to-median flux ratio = 100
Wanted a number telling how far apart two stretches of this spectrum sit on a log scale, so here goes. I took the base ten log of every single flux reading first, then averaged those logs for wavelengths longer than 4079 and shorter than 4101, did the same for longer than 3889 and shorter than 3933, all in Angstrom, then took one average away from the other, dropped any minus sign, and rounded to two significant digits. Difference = 0.080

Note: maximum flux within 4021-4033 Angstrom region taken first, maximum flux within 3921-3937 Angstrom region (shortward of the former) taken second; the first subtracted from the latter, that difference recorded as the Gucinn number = -18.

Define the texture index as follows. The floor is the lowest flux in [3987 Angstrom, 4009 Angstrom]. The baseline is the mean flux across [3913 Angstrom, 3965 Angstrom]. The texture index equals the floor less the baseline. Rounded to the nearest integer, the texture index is 26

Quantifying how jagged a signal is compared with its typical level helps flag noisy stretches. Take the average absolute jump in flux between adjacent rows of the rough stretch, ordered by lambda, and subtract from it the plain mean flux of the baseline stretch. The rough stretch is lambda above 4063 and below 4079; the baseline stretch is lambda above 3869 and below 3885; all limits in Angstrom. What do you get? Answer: -108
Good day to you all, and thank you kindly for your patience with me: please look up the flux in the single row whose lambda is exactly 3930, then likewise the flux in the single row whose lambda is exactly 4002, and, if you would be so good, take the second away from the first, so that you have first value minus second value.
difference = -63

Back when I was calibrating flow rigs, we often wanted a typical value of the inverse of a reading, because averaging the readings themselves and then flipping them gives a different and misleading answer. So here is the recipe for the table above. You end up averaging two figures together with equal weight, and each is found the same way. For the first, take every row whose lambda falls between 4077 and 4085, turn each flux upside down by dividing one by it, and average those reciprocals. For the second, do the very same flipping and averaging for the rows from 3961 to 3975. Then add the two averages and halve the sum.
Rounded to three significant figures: 0.0121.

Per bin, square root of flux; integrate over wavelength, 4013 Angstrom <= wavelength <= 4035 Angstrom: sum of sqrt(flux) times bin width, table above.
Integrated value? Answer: 247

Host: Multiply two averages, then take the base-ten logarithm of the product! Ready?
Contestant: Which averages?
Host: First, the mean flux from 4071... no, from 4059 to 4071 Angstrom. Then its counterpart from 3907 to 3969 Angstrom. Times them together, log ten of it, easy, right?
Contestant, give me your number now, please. 4.067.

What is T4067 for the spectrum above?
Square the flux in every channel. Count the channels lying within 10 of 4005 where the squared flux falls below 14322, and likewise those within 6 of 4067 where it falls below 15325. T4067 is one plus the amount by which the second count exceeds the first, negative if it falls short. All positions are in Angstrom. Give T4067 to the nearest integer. 4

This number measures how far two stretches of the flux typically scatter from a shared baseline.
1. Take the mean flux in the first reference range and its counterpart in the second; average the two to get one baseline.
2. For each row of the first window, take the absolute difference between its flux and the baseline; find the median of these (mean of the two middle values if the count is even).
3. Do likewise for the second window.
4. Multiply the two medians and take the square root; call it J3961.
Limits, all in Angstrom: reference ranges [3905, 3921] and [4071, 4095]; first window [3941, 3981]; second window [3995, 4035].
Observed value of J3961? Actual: 10.6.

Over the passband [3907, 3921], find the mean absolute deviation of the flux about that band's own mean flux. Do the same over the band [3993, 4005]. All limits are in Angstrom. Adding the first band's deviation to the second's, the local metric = 3.2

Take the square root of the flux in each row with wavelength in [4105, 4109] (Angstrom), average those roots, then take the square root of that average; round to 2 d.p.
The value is 3.27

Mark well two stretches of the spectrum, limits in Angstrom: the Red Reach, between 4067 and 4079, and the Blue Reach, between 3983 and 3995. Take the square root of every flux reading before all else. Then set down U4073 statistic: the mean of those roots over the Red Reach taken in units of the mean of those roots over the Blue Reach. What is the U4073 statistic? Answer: 1.00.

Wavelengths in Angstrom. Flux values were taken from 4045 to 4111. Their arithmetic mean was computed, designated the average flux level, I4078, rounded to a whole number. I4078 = 120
